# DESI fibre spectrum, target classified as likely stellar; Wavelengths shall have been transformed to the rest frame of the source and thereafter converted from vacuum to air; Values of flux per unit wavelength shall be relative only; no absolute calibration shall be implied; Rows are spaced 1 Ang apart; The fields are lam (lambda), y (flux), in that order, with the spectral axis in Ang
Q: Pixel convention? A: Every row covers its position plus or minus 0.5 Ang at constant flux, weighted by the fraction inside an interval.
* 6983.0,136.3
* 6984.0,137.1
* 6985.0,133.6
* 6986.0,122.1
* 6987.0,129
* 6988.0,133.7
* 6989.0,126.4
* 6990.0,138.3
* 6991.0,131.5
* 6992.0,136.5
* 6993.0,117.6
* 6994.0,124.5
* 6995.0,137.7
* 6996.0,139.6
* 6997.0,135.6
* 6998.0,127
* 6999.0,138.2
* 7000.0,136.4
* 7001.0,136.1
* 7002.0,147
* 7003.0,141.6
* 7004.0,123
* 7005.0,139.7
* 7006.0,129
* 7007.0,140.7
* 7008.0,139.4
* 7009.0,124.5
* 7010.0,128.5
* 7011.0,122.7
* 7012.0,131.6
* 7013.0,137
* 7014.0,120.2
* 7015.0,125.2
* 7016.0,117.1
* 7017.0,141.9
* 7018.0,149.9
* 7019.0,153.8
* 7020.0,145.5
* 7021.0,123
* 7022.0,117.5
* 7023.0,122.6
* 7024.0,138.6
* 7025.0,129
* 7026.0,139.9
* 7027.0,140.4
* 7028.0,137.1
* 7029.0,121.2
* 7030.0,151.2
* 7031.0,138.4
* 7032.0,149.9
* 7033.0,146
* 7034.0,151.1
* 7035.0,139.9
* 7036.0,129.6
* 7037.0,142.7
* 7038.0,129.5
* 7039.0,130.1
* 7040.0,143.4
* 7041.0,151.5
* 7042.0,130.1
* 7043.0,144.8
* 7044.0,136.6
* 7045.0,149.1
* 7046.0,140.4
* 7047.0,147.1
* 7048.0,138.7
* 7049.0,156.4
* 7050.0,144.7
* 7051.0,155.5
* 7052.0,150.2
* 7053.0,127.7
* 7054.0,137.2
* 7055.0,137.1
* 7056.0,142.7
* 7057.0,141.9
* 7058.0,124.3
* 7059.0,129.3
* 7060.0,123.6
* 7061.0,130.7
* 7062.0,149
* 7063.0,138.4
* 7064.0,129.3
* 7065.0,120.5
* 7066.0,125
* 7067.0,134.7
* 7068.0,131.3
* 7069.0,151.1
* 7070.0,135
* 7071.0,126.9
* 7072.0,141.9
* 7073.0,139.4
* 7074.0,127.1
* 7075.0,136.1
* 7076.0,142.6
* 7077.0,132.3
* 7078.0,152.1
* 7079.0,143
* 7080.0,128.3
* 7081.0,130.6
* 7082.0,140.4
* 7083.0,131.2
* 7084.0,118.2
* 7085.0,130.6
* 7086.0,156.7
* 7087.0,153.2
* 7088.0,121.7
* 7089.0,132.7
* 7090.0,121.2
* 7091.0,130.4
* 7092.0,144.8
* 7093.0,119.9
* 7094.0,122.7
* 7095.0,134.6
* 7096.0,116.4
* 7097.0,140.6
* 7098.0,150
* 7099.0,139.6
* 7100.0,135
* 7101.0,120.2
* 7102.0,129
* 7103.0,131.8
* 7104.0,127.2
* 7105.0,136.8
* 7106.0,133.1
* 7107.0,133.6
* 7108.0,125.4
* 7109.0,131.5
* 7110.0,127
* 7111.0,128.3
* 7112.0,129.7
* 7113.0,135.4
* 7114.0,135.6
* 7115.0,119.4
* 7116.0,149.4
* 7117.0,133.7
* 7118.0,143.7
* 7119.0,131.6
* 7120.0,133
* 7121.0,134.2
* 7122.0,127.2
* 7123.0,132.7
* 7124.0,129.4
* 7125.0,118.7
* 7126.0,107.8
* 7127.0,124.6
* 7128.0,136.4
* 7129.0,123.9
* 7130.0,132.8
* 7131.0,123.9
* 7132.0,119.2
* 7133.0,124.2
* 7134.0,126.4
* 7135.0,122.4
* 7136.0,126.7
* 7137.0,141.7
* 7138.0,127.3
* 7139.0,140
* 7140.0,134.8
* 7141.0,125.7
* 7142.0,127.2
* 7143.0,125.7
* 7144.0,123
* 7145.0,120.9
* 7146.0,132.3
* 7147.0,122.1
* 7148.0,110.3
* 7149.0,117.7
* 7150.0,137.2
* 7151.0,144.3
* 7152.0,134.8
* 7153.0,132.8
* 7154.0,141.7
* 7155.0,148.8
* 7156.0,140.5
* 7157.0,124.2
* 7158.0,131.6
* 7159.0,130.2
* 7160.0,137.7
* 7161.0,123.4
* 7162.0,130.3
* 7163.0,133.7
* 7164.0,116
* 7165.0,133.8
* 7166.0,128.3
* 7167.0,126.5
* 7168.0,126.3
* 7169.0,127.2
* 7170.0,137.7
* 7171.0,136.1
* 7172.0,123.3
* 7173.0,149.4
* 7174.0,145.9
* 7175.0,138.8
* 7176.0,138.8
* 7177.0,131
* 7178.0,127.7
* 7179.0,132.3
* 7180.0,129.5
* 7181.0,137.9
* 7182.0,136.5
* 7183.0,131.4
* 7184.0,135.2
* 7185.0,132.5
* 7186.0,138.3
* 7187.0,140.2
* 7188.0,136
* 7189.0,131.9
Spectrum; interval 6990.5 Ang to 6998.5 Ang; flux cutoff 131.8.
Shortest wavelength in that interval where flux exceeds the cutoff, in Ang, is 6992.0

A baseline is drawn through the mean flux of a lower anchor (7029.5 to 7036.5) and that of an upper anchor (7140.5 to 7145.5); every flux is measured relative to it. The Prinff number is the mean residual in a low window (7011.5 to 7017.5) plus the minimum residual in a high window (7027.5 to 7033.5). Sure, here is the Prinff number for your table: -41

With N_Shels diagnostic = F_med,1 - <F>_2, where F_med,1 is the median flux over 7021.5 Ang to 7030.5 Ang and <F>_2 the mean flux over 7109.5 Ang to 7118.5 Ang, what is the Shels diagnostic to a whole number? 4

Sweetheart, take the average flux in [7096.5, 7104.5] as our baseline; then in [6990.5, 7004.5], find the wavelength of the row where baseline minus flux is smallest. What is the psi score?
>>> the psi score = 7002.0 Ang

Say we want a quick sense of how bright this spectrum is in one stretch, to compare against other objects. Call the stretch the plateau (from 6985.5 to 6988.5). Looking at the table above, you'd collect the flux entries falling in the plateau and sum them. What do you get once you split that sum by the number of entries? 128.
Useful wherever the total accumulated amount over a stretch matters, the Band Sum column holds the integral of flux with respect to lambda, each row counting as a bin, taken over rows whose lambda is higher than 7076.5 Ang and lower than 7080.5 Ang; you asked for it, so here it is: 556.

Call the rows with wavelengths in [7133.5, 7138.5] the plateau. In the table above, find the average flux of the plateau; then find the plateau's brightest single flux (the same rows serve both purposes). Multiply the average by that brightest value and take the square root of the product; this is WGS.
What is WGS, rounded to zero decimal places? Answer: 135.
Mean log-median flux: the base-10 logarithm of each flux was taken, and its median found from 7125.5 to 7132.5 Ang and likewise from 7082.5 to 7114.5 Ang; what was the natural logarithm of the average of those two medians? 0.7447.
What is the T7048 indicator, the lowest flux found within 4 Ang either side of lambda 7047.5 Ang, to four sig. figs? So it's 136.6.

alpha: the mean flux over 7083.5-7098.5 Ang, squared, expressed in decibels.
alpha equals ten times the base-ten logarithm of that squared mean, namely 42.5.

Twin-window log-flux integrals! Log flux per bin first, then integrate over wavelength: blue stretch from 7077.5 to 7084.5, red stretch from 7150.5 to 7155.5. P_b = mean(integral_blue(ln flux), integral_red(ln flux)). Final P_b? 30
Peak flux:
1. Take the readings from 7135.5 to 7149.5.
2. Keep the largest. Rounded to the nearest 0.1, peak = 141.7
